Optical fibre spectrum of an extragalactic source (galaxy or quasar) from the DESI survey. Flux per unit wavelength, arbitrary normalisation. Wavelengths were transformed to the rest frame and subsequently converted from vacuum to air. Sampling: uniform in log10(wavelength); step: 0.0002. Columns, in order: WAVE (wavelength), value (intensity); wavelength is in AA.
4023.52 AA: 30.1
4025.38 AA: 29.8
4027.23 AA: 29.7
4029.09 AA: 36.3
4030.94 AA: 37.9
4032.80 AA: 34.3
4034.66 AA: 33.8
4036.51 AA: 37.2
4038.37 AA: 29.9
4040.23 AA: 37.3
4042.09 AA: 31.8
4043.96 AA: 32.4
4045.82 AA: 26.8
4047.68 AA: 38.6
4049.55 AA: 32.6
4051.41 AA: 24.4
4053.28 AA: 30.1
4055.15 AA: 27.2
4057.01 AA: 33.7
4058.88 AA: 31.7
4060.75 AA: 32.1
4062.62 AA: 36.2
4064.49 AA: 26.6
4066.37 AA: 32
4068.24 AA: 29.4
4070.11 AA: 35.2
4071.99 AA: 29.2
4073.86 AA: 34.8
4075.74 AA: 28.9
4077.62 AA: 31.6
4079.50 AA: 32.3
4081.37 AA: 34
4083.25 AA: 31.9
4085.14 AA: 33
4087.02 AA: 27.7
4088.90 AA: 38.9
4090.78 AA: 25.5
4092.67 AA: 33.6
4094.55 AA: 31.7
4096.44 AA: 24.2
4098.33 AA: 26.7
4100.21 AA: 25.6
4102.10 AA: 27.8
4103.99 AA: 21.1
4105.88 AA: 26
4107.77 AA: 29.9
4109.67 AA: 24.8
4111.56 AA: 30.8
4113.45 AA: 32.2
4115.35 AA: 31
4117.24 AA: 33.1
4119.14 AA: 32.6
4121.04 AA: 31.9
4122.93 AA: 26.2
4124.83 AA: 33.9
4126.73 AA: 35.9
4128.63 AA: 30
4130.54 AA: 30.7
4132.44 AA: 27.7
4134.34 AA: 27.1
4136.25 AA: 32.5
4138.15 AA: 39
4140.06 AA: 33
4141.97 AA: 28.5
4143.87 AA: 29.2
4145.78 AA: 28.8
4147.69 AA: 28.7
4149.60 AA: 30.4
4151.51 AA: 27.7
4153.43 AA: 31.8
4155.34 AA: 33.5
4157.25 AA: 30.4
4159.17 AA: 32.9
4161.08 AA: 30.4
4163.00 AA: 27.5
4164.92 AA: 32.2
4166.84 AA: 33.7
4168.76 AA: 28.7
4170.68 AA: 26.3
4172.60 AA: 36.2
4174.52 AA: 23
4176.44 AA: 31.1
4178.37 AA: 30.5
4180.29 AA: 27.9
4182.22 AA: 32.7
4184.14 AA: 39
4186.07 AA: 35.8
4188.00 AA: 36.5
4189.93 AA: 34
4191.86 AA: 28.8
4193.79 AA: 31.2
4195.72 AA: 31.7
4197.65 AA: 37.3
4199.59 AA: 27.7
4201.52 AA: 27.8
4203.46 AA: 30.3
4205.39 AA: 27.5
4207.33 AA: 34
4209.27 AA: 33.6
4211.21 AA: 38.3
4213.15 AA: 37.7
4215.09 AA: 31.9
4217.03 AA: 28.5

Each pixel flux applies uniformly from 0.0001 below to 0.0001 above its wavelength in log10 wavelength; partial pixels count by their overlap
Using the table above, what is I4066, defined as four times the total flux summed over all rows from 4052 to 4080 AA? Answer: 1884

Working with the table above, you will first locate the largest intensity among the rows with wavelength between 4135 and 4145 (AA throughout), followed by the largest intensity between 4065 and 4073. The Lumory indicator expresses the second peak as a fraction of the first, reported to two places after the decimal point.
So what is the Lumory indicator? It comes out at 0.90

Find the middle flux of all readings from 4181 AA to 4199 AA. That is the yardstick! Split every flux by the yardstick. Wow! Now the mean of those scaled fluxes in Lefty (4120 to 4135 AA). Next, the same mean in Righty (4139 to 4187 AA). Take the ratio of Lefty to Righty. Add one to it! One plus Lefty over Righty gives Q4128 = 1.99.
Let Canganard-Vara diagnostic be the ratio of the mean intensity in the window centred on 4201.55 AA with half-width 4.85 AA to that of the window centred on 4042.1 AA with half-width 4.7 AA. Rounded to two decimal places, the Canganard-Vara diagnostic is 0.95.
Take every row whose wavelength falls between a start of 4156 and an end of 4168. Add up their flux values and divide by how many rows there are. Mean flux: 31.2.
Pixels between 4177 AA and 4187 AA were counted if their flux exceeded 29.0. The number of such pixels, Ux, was 4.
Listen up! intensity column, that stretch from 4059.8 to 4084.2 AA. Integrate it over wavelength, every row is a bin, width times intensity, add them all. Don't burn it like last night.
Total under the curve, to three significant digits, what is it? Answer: 777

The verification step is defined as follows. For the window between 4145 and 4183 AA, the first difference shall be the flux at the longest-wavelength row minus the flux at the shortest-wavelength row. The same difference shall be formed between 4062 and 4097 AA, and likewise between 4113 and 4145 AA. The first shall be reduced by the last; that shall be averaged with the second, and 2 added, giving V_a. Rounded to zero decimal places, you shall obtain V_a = -1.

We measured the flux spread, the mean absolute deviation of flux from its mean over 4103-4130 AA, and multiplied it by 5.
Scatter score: 15.6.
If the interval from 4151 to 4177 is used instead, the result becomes 13.4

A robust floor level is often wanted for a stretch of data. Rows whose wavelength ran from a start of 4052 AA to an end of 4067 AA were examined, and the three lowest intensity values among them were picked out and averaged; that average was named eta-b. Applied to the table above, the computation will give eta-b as 28.0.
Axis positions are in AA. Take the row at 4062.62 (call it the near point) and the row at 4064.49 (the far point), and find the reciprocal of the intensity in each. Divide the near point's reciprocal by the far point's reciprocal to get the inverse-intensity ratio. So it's 0.73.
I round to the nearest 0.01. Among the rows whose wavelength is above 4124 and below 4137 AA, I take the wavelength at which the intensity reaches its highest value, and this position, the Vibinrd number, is 4126.73 AA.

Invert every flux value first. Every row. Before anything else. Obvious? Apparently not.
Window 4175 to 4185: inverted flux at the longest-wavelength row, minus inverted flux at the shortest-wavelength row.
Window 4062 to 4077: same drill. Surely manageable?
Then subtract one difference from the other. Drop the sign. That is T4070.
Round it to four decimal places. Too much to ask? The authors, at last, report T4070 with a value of 0.0135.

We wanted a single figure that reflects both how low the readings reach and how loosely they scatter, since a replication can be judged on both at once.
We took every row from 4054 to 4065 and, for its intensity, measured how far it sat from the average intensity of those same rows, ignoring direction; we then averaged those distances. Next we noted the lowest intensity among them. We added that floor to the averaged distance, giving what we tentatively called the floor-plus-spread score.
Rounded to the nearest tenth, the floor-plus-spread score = 29.5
